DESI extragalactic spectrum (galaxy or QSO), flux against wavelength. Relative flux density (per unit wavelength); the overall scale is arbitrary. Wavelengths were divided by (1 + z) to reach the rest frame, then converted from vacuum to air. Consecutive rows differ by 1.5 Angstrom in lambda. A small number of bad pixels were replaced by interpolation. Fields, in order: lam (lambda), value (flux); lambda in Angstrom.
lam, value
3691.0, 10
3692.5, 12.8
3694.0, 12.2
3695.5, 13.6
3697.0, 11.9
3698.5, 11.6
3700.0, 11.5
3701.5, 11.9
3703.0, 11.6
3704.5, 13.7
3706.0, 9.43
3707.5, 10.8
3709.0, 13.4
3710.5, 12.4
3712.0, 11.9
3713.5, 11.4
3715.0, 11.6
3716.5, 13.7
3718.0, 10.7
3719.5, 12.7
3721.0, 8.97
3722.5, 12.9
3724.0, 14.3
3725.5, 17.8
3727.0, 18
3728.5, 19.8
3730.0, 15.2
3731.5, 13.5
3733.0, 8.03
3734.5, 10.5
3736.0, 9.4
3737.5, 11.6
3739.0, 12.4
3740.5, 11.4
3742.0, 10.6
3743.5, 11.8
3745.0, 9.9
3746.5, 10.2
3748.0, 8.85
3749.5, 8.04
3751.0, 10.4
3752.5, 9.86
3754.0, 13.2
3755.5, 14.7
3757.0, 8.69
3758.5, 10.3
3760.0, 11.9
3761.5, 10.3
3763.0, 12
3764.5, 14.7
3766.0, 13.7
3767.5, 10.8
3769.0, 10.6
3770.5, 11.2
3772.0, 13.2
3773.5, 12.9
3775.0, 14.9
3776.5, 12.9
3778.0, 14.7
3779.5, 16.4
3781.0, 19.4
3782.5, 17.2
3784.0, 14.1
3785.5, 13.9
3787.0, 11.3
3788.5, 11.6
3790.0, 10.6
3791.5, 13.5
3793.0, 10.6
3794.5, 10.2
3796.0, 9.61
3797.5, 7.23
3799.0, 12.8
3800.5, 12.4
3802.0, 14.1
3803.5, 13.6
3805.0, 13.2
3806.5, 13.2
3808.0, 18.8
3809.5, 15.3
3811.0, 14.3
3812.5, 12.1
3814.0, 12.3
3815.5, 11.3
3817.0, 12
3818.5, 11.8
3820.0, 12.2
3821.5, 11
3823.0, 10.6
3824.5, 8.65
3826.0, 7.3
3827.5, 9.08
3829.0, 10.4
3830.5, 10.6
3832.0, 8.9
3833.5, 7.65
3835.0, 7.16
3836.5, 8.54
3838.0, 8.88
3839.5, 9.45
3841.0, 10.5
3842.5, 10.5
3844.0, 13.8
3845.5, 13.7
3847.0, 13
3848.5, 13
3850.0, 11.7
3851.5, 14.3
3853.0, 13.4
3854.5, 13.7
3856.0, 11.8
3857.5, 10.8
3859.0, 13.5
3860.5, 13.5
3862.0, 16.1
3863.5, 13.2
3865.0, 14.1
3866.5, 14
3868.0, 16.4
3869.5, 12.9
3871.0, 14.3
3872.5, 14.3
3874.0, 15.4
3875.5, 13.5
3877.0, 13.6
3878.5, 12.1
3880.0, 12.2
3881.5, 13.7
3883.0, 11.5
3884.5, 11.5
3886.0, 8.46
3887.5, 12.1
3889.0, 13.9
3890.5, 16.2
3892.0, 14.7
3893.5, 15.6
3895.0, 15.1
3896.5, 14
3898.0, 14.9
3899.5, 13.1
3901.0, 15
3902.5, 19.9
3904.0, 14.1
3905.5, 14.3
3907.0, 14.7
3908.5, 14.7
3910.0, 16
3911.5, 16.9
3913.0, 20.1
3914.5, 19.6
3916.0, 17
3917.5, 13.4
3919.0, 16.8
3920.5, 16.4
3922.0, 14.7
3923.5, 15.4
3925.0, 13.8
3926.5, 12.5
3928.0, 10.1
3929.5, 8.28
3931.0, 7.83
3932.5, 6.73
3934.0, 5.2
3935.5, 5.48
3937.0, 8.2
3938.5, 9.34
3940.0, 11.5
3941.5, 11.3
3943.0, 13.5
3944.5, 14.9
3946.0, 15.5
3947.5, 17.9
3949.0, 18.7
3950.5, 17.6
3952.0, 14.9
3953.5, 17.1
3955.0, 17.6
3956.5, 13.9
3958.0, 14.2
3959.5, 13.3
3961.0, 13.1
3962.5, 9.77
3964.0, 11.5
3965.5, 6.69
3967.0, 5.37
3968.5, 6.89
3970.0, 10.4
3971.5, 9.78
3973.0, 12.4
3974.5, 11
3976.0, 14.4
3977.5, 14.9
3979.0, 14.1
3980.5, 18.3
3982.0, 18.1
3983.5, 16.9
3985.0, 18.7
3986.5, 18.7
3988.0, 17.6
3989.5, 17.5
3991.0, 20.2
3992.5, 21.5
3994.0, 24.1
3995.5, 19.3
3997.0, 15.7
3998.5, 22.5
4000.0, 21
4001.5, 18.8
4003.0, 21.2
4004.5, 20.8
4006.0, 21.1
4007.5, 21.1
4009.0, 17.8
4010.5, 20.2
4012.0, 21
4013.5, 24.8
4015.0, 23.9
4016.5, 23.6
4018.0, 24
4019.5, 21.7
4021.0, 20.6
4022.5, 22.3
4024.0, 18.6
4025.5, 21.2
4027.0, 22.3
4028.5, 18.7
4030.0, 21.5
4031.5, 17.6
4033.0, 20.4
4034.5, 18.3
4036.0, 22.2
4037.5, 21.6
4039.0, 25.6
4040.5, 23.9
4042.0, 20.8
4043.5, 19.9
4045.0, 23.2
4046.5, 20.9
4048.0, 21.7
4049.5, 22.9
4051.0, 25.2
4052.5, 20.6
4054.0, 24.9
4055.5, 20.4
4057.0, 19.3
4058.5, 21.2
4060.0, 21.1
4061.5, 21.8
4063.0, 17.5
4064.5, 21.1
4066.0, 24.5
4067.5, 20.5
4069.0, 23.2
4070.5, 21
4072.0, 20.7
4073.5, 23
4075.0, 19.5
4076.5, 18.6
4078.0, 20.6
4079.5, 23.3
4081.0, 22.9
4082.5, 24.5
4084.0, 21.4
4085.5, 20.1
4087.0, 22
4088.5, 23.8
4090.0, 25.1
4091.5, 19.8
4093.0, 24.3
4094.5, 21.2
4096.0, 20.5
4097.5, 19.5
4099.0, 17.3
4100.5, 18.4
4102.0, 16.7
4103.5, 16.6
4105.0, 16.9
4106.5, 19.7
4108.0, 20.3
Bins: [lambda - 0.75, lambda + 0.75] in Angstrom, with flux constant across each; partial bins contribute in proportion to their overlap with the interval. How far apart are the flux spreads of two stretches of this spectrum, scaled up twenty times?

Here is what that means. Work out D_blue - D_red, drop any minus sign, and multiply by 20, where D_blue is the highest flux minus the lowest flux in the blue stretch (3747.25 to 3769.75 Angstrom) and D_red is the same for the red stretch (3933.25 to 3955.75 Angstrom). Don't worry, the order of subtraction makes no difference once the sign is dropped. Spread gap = 137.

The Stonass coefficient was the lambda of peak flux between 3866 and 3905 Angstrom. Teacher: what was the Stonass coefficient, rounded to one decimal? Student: 3902.5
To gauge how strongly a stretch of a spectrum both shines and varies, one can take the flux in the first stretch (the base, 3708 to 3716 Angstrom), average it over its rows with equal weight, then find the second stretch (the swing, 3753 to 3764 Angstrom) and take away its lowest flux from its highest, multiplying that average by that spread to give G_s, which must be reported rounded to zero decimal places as 73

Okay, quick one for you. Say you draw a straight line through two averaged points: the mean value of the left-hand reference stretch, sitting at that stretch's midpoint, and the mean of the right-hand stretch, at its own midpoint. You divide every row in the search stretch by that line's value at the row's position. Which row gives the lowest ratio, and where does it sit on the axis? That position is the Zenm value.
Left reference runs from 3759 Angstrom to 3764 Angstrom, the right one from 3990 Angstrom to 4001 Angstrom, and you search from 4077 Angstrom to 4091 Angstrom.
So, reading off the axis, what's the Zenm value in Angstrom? 4085.5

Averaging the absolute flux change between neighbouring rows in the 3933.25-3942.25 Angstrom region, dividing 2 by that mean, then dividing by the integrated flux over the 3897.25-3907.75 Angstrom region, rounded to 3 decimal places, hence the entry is 0.010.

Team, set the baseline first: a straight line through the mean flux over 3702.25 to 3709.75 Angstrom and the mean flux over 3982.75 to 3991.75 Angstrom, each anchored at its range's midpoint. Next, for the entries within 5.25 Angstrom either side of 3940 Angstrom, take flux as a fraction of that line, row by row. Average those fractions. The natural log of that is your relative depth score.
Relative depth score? -0.48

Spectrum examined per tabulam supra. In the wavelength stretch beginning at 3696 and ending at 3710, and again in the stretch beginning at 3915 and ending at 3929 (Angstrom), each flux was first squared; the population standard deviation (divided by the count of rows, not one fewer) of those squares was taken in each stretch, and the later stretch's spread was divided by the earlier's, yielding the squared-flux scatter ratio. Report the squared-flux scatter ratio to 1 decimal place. 2.1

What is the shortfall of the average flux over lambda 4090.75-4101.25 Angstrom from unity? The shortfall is -19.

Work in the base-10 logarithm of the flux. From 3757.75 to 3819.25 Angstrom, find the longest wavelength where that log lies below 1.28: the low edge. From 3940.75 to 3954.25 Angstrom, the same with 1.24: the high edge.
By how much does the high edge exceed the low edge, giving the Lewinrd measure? 135.0 Angstrom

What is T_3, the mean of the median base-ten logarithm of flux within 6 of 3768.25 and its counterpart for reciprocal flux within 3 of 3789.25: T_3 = 0.59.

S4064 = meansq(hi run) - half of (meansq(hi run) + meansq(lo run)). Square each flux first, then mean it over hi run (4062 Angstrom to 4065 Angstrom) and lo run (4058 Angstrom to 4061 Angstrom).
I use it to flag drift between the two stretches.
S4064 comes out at -36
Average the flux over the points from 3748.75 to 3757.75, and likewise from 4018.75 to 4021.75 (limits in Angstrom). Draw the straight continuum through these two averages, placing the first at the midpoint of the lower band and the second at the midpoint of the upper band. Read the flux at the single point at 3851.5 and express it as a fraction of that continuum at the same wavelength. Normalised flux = 0.98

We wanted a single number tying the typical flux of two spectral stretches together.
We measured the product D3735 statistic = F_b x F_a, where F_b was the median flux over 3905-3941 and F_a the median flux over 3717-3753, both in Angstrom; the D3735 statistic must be 155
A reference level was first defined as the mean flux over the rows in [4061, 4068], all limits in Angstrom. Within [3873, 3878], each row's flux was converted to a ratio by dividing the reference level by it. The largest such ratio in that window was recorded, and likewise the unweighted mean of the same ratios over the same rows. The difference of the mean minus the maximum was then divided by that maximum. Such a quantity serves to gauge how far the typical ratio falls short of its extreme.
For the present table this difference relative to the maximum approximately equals -0.04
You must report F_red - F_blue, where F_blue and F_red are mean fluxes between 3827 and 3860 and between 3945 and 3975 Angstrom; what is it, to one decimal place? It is 1.8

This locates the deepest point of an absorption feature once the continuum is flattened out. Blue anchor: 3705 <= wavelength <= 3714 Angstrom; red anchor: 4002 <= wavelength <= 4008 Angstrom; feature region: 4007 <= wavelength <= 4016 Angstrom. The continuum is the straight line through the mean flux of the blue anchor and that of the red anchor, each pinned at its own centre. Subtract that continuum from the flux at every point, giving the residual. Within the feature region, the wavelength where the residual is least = 4009.0 Angstrom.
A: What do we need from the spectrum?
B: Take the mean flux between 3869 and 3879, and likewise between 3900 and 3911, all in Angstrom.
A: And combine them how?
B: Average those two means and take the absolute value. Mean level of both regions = 14.6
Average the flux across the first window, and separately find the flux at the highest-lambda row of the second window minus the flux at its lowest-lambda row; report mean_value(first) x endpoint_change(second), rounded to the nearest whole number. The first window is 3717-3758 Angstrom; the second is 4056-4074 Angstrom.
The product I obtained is 44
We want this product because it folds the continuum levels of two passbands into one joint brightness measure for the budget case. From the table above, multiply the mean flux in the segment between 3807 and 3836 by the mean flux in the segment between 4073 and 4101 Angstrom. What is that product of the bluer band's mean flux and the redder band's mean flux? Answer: 238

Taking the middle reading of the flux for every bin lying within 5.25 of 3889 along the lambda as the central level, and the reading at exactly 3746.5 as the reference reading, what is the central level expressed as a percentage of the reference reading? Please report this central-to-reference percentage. 136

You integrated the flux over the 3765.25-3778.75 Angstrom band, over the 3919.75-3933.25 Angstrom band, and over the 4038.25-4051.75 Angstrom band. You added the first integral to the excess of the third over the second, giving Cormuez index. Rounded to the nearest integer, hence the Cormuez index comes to 320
